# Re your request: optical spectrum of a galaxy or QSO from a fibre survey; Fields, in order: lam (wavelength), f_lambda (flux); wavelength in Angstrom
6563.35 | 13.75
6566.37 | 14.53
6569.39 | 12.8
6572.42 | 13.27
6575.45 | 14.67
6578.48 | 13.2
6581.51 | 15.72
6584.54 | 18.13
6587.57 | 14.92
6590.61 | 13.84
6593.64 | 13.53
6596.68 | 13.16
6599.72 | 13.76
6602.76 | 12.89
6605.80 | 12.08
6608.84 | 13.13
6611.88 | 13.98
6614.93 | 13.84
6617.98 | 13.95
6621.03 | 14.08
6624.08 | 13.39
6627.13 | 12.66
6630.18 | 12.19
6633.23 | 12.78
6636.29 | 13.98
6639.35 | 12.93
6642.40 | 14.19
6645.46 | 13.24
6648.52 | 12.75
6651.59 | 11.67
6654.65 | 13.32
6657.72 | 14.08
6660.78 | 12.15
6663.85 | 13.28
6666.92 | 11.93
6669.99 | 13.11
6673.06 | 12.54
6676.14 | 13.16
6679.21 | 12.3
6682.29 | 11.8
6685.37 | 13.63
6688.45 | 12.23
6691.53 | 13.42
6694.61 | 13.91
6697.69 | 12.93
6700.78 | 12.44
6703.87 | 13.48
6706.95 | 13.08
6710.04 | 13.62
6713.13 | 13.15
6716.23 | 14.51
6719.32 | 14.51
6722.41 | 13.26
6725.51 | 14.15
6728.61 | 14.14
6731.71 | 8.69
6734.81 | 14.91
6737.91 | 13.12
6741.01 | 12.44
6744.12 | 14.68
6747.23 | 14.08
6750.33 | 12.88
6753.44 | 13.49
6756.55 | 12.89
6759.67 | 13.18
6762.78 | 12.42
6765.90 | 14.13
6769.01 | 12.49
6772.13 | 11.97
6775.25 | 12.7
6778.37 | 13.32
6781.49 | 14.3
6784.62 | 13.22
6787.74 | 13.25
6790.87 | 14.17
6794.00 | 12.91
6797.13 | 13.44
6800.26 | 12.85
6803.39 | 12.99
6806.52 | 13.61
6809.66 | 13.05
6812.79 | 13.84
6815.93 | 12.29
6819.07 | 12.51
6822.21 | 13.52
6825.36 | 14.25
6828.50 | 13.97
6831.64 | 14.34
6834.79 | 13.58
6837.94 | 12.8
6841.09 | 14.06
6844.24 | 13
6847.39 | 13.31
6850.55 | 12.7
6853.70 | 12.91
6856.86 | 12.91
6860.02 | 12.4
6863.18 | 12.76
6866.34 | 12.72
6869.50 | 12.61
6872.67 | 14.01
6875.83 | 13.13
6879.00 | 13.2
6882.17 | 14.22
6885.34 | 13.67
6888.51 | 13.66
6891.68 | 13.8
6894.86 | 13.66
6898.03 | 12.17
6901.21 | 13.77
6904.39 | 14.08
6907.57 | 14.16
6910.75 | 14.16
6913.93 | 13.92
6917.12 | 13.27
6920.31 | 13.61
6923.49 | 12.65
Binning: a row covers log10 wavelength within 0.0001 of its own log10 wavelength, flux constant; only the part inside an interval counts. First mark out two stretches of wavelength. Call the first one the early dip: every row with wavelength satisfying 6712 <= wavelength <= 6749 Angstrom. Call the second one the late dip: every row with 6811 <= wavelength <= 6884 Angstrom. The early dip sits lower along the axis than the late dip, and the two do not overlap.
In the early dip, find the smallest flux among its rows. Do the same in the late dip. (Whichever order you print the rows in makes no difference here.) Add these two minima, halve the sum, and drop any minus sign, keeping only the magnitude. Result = 10.5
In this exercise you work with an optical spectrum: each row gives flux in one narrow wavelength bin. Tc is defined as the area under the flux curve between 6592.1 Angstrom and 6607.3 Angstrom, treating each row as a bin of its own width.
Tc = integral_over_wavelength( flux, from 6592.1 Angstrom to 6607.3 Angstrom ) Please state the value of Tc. 199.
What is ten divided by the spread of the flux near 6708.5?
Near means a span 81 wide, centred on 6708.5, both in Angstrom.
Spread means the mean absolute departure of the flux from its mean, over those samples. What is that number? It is 12.2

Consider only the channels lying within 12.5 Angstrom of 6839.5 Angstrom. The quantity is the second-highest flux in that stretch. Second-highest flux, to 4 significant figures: 14.06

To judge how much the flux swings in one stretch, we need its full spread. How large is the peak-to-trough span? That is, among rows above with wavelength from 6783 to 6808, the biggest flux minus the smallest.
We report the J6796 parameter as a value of 1.3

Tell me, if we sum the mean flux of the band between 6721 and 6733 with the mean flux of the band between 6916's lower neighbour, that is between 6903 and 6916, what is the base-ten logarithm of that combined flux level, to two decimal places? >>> 1.43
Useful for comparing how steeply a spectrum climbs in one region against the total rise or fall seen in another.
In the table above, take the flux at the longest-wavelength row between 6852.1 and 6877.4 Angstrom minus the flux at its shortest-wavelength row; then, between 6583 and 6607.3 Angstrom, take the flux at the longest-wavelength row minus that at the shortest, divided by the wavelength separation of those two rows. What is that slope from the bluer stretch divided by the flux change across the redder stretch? -1.29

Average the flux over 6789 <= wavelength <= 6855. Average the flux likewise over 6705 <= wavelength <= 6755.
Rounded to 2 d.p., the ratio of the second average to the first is 1.01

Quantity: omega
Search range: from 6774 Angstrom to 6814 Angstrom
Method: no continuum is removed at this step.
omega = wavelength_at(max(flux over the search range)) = 6781.49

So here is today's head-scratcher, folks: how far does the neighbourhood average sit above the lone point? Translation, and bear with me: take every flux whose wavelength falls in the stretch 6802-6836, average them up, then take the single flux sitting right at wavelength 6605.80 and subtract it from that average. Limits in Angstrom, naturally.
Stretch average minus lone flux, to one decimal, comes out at 1.4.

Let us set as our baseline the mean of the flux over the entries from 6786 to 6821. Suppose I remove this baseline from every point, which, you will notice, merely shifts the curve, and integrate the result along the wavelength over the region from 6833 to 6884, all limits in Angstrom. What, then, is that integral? -1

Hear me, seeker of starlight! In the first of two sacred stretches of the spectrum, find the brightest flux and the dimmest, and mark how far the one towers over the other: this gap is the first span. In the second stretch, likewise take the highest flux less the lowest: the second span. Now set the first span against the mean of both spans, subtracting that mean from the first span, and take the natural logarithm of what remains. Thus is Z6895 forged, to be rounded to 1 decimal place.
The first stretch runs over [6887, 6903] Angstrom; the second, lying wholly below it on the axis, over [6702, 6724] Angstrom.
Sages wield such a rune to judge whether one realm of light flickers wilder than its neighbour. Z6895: -2.3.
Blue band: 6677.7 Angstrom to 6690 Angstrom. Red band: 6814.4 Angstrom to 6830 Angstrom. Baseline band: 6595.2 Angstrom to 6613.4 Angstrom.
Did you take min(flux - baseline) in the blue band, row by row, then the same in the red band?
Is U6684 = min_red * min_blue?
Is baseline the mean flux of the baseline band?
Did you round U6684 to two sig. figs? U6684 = 1.2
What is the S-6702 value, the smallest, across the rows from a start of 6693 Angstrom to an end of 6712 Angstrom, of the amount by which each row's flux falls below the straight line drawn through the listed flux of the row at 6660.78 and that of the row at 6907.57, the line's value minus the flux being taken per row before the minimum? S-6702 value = -1.5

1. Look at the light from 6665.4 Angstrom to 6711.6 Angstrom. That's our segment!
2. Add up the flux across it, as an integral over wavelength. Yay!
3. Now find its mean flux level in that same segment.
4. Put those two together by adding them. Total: 609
